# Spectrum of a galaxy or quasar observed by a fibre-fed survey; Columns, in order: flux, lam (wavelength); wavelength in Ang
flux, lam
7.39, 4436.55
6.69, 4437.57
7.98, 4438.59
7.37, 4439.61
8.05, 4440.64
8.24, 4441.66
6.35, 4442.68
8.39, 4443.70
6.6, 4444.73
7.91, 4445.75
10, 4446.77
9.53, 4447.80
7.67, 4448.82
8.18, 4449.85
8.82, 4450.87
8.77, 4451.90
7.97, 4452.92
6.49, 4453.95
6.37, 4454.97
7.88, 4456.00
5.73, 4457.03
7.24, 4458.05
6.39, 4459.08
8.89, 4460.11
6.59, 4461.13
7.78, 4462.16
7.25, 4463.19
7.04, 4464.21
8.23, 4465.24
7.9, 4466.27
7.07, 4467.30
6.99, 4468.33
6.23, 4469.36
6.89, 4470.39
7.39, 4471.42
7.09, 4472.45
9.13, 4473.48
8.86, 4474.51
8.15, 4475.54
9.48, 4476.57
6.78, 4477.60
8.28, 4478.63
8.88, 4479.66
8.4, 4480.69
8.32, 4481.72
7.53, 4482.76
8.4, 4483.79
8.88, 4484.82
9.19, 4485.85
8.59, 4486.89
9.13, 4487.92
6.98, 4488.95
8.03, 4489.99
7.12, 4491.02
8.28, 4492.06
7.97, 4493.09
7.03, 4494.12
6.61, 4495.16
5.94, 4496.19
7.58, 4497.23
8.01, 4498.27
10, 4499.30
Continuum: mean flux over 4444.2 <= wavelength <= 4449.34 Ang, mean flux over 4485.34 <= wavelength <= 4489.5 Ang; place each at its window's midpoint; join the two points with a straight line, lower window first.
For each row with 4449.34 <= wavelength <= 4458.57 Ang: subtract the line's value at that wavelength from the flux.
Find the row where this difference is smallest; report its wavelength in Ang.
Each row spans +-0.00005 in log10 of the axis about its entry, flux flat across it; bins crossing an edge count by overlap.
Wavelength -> 4457.03 Ang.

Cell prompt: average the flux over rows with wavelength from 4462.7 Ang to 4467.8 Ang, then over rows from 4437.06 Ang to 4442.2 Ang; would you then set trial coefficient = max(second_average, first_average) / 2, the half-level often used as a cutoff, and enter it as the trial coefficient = 3.8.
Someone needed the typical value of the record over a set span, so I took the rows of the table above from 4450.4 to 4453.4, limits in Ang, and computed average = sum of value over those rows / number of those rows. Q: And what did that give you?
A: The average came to 8.52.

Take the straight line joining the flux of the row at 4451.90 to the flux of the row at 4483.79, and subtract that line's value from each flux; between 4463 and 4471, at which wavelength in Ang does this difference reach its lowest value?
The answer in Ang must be 4469.36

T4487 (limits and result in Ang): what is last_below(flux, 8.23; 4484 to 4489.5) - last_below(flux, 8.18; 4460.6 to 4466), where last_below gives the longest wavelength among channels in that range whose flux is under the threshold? 24.7 Ang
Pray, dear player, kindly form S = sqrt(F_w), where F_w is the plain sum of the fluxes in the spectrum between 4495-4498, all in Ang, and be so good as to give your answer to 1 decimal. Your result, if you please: 4.5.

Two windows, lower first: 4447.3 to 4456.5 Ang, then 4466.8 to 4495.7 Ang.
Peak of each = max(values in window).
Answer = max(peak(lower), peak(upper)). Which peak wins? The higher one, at 9.5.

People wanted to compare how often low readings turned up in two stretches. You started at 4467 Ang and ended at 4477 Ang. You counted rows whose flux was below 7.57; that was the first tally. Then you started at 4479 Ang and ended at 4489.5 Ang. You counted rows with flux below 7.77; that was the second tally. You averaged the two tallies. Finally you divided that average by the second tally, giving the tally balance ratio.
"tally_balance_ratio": 2.0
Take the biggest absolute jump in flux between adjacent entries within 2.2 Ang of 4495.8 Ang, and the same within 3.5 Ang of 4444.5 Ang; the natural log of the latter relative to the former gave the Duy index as 0.2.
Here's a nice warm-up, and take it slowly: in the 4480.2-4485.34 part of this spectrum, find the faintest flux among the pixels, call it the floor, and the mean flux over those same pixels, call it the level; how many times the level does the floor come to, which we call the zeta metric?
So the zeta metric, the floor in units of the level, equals 0.91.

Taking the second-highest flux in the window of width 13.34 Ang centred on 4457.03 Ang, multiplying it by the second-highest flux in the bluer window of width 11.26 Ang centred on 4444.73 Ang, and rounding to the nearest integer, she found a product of 84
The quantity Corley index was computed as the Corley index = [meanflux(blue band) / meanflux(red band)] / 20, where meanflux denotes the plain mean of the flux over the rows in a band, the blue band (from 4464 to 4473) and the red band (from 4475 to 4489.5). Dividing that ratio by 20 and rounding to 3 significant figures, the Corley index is 0.0431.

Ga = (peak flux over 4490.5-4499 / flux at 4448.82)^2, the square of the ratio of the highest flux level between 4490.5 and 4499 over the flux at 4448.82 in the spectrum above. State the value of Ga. 1.2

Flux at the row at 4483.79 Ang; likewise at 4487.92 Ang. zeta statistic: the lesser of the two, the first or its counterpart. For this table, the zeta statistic 8.4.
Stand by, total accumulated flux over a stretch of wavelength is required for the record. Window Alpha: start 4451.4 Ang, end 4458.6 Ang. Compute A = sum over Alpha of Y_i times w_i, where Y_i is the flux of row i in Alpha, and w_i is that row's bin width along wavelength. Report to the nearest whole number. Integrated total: 52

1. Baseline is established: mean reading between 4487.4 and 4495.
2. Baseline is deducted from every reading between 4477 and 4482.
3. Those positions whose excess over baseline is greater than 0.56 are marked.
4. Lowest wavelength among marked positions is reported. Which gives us 4479.66 Ang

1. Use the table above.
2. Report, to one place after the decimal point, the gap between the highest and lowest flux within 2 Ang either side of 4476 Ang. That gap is 2.7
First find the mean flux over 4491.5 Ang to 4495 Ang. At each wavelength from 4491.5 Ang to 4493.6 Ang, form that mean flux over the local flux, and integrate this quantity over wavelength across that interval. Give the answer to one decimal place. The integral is 2.0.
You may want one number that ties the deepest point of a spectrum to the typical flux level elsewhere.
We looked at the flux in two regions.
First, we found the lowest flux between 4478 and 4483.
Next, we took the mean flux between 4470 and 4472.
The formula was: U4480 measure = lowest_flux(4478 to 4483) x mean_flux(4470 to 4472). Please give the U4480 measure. 54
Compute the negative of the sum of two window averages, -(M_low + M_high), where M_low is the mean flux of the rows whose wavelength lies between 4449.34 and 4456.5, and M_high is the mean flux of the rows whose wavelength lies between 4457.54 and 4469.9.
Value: -15.1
